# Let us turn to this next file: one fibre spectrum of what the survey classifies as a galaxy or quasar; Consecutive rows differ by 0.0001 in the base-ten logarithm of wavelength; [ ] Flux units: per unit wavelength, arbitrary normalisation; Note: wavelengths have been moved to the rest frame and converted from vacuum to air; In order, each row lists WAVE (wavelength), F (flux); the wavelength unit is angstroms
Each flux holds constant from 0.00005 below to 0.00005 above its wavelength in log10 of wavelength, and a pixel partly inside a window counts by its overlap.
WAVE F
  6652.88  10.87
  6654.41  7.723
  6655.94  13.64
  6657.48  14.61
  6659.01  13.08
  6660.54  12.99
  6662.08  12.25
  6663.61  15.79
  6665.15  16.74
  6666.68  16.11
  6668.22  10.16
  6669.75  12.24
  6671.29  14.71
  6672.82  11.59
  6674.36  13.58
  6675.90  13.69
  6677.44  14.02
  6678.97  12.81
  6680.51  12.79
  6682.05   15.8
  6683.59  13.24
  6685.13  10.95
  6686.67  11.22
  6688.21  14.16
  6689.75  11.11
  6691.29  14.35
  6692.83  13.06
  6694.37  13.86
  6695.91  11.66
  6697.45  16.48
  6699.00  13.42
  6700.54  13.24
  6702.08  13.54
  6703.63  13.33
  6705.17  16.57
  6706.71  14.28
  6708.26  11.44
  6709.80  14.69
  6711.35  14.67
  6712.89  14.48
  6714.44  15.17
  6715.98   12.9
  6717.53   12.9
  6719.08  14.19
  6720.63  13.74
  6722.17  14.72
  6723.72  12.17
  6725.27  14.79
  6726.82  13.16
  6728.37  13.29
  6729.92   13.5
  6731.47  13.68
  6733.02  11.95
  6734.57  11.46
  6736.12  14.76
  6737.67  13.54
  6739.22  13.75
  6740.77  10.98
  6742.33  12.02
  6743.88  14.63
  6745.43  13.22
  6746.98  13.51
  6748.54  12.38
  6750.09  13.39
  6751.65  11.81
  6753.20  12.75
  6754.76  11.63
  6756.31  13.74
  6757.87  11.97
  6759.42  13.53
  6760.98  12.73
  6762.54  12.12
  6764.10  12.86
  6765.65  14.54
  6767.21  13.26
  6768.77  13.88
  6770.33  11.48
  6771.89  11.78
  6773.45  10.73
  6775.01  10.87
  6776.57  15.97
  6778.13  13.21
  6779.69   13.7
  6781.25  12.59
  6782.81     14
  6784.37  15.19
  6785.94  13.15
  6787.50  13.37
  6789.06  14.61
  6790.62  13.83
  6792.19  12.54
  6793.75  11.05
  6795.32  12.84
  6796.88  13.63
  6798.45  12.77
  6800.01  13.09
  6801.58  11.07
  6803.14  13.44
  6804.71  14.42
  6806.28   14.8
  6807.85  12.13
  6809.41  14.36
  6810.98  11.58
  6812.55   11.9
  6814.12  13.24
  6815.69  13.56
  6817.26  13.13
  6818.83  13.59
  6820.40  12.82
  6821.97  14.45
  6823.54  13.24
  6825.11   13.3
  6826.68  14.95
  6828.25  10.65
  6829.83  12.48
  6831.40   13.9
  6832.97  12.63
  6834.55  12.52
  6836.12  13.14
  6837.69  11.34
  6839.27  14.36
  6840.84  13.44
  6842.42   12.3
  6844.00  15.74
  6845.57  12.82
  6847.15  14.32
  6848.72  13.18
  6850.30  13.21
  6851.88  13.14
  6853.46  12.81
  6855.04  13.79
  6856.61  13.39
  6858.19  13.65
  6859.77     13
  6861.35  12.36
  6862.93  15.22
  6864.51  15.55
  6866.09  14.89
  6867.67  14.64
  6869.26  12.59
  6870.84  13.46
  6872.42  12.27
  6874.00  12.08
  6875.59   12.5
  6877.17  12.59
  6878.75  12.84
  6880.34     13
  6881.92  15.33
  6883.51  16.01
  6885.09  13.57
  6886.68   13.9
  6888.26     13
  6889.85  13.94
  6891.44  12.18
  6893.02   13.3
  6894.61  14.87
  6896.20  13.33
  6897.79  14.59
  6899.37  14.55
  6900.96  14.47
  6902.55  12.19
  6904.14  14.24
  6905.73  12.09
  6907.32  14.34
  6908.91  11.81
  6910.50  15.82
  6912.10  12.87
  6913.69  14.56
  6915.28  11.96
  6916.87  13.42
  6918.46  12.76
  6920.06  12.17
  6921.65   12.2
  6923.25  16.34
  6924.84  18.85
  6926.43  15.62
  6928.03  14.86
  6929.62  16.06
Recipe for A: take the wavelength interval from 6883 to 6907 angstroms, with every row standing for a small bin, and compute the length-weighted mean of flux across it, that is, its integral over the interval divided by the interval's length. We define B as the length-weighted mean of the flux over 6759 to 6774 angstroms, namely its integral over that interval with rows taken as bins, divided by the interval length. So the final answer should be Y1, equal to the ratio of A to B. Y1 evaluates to 1.08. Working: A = 13.74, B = 12.7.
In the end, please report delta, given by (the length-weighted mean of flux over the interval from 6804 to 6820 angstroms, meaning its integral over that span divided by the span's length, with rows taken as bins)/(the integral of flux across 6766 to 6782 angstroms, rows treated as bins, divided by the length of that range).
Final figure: 1.04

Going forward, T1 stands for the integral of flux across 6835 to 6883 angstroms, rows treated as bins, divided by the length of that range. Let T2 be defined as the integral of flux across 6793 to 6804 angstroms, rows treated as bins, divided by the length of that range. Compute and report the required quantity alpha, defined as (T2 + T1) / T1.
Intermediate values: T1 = 13.4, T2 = 12.6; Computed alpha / 1.935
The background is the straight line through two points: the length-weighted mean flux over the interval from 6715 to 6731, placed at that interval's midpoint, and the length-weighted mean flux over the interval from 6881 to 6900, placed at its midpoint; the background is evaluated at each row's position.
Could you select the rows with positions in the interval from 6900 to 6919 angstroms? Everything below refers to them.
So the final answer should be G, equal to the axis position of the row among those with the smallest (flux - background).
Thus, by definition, 6908.91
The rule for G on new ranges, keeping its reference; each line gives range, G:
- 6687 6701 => 6689.75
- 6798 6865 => 6828.25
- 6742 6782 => 6773.45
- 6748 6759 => 6754.76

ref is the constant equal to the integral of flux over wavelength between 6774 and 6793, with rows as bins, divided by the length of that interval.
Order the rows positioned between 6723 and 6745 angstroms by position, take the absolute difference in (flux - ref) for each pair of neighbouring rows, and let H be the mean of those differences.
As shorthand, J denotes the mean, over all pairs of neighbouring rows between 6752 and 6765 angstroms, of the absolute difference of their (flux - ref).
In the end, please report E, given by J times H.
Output 1.7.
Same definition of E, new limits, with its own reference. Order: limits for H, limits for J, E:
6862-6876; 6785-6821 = 0.9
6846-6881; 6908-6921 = 1.3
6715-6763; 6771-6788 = 2.0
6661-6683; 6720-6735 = 2.3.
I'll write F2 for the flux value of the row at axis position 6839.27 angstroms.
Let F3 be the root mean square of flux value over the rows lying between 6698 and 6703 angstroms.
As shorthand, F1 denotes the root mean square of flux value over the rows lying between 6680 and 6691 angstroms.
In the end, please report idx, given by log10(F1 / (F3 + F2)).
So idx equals -0.334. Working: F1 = 12.9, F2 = 14.36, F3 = 13.4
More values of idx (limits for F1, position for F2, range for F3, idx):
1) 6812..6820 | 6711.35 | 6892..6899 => -0.341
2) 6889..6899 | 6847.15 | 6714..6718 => -0.310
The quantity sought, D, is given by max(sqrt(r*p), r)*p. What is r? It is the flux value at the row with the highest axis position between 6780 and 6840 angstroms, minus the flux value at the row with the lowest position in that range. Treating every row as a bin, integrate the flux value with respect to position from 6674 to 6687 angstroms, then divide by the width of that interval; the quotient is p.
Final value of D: 64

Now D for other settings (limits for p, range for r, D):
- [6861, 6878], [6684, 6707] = 90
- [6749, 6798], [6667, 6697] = 57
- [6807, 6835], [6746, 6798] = 16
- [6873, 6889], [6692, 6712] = 63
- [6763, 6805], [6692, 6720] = 50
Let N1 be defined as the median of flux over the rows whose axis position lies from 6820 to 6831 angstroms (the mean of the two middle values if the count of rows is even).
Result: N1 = 13.2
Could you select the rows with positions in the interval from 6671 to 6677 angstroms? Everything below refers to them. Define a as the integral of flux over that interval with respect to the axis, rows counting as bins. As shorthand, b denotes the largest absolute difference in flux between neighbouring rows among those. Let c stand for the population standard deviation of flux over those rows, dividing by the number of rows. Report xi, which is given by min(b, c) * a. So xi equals 90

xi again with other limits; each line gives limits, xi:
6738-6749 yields 161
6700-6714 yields 259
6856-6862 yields 38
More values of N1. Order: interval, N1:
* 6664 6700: 13.4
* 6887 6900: 13.6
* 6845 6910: 13.3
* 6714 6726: 14.0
